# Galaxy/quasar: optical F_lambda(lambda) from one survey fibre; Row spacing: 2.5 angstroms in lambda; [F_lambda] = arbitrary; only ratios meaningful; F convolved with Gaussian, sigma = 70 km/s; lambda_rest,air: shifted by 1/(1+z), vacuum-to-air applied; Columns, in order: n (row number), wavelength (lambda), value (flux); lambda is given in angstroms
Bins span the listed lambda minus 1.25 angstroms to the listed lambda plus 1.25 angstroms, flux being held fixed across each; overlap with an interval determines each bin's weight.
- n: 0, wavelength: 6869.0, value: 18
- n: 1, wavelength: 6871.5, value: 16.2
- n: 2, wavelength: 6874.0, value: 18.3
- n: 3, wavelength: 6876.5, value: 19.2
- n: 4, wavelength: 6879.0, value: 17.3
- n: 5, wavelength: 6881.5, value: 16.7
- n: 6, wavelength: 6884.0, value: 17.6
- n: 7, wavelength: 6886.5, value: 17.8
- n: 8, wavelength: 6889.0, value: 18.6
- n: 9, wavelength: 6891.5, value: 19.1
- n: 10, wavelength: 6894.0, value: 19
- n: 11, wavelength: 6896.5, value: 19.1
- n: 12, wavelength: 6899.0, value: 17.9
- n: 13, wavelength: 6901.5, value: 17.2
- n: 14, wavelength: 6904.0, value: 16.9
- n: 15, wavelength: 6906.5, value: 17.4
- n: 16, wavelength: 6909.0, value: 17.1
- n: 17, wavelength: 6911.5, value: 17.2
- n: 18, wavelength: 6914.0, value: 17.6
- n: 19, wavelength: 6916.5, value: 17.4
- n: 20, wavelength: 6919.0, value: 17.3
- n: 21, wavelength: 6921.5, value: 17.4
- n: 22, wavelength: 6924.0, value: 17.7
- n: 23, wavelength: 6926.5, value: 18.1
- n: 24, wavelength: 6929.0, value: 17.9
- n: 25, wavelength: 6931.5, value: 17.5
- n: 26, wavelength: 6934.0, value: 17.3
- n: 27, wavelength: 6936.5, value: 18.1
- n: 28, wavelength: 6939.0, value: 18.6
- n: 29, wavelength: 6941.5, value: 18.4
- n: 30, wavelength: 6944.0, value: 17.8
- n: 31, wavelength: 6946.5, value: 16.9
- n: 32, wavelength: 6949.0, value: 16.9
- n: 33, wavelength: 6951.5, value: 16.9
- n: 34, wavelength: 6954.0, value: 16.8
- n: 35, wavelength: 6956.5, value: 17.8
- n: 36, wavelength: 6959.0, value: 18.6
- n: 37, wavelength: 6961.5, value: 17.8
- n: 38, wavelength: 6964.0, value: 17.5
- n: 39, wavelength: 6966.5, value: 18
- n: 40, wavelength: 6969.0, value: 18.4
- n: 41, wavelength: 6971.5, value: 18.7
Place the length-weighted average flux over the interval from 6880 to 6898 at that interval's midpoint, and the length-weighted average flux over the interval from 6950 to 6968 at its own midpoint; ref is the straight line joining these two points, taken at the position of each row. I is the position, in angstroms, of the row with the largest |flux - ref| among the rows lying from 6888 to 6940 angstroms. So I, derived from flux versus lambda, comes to 6904.0 angstroms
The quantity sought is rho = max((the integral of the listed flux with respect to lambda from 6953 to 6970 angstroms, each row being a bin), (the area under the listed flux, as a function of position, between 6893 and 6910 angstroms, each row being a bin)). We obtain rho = 303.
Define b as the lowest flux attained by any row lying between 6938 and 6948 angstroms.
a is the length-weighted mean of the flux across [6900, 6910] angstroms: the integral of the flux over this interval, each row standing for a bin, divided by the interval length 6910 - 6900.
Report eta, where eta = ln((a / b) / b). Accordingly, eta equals -2.81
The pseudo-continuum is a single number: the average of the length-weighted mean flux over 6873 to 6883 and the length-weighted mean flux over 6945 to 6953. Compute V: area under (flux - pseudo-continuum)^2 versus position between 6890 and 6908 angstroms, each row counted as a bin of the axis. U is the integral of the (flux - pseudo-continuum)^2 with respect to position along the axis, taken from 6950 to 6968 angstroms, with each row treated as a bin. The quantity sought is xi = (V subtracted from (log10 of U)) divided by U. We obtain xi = -3.0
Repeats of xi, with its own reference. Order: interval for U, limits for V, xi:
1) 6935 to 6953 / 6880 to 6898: -2.6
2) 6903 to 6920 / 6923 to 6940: -6.9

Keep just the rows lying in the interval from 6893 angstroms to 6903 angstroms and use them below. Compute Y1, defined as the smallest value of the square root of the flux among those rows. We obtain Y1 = 4.15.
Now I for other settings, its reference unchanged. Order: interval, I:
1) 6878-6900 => 6881.5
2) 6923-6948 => 6946.5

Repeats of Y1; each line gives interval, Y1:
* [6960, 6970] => 4.18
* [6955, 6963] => 4.22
